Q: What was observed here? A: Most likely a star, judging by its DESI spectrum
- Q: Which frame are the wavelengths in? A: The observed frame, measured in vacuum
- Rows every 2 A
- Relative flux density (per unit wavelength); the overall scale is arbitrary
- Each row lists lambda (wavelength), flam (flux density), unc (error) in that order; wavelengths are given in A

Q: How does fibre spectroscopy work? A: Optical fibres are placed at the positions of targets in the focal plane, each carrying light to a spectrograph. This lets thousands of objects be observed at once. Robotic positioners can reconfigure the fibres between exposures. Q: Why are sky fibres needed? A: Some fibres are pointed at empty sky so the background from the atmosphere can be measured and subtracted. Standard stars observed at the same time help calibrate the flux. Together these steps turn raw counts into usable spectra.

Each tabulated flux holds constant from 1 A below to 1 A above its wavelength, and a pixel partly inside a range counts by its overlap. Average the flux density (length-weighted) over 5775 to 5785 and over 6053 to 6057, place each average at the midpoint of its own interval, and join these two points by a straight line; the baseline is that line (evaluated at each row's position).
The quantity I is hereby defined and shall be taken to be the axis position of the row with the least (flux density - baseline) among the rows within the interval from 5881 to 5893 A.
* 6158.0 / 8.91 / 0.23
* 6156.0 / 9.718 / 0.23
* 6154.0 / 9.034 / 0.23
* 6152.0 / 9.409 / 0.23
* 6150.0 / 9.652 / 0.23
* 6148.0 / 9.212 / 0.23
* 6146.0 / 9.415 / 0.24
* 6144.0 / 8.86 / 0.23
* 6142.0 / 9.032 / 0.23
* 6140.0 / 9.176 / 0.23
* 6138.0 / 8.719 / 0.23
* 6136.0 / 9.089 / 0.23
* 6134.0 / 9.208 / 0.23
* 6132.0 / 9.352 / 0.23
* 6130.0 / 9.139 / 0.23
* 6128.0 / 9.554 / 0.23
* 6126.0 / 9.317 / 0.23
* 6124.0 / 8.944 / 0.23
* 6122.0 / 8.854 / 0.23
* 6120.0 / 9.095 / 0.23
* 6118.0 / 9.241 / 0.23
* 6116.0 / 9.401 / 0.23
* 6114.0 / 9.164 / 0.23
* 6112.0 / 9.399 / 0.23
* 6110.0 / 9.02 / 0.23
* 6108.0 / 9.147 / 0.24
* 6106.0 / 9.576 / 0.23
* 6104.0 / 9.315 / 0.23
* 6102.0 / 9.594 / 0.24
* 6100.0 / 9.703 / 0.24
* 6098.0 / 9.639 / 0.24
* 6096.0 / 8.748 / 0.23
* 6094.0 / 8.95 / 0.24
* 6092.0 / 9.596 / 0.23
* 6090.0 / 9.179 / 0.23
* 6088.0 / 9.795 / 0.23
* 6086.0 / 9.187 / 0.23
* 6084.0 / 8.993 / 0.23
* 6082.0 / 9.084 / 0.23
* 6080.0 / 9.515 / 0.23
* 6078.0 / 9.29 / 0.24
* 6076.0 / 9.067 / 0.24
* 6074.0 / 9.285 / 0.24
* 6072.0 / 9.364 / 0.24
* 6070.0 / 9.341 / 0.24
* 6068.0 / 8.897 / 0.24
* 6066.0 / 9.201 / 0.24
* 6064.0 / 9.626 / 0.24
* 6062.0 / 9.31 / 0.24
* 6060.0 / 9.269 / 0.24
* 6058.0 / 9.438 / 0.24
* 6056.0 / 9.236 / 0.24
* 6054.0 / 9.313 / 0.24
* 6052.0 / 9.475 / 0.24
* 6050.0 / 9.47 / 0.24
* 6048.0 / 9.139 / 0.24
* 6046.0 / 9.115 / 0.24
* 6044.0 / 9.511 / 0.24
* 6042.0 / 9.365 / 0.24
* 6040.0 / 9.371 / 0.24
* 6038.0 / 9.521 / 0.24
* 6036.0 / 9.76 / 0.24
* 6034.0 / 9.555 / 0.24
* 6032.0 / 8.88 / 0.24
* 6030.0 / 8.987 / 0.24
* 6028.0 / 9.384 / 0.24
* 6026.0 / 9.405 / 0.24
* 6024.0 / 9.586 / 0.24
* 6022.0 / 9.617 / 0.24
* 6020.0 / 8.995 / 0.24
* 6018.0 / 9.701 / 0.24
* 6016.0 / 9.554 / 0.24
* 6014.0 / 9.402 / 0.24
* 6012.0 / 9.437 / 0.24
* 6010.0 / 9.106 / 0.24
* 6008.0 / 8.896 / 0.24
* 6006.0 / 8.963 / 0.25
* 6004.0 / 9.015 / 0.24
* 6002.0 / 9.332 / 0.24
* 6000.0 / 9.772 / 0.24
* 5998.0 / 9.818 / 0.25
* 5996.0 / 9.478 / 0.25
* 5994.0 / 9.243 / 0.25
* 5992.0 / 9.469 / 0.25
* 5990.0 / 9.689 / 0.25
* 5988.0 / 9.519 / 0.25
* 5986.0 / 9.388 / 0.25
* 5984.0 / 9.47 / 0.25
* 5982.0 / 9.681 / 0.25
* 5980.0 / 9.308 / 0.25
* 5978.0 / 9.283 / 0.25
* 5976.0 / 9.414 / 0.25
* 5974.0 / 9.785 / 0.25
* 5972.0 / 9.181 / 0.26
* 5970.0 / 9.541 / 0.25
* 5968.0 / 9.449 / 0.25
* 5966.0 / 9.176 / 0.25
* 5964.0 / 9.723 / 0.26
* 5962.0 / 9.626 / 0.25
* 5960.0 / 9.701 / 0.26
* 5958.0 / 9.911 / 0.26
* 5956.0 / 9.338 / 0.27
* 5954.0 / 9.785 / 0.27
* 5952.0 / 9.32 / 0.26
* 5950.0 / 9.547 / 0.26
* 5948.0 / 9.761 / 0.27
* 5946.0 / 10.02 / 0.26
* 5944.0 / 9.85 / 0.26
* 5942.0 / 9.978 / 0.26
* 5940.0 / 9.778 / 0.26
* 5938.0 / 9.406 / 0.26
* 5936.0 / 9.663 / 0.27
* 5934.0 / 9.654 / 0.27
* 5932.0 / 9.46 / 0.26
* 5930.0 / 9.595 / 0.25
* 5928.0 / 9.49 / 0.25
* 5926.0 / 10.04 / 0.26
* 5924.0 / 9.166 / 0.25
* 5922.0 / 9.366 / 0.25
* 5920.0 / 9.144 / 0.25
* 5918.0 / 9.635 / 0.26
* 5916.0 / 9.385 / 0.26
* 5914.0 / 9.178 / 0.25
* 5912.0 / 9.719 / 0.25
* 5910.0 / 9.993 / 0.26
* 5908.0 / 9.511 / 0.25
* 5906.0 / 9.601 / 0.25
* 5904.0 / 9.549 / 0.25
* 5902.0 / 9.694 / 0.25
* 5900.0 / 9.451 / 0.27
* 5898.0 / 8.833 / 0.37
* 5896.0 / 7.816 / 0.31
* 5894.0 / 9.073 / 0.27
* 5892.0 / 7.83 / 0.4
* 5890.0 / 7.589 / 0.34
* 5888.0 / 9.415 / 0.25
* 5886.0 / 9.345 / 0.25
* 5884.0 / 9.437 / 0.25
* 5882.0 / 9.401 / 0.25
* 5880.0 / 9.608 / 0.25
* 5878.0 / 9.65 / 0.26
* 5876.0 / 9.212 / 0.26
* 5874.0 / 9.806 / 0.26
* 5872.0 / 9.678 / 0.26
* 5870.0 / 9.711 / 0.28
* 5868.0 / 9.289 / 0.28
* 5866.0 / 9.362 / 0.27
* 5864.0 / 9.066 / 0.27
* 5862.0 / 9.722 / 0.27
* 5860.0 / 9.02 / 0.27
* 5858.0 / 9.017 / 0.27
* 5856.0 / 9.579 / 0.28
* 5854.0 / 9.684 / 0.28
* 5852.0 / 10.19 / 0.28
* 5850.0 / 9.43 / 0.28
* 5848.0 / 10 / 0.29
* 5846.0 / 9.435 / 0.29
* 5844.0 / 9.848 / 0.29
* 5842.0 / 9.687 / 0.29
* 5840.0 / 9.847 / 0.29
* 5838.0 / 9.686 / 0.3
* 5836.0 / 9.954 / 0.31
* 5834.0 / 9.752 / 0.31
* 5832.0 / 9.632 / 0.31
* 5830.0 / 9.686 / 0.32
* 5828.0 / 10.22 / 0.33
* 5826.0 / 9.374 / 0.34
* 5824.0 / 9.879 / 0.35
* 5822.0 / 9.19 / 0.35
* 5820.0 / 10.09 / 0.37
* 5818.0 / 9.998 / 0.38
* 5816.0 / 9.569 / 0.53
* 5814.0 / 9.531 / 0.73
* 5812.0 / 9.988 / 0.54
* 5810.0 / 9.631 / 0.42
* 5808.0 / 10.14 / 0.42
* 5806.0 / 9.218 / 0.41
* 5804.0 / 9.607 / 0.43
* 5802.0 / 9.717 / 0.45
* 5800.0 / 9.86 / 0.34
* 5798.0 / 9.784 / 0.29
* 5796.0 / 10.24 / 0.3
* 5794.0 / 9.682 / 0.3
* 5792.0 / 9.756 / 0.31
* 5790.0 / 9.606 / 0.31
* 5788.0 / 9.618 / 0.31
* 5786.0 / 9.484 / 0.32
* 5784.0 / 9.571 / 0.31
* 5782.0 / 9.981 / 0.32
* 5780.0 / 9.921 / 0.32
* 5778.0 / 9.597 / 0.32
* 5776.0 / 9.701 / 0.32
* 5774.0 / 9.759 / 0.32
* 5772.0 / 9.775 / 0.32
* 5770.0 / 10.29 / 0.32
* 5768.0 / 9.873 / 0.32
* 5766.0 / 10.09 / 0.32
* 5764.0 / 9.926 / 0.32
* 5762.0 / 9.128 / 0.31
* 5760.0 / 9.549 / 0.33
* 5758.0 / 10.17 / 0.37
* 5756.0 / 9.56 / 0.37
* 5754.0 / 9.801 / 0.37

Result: 5890.0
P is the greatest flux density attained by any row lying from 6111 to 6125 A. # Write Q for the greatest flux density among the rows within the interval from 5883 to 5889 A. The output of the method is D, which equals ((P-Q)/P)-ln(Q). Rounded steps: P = 9.401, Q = 9.437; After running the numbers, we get -2.25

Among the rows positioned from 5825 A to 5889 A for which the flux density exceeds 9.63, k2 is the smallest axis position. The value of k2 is 5828.0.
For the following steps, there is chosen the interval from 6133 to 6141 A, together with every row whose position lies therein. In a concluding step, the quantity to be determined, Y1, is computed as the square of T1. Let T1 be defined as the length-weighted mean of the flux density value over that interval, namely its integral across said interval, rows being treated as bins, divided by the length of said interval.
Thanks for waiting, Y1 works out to 82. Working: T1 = 9.0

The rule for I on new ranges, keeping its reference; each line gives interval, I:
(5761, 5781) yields 5762.0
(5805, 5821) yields 5806.0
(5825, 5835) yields 5826.0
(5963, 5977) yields 5966.0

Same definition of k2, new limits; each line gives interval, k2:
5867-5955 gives 5870.0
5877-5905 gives 5878.0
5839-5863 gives 5840.0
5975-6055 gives 5982.0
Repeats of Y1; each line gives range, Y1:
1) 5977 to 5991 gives 90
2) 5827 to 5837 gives 97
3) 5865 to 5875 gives 92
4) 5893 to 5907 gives 84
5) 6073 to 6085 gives 85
